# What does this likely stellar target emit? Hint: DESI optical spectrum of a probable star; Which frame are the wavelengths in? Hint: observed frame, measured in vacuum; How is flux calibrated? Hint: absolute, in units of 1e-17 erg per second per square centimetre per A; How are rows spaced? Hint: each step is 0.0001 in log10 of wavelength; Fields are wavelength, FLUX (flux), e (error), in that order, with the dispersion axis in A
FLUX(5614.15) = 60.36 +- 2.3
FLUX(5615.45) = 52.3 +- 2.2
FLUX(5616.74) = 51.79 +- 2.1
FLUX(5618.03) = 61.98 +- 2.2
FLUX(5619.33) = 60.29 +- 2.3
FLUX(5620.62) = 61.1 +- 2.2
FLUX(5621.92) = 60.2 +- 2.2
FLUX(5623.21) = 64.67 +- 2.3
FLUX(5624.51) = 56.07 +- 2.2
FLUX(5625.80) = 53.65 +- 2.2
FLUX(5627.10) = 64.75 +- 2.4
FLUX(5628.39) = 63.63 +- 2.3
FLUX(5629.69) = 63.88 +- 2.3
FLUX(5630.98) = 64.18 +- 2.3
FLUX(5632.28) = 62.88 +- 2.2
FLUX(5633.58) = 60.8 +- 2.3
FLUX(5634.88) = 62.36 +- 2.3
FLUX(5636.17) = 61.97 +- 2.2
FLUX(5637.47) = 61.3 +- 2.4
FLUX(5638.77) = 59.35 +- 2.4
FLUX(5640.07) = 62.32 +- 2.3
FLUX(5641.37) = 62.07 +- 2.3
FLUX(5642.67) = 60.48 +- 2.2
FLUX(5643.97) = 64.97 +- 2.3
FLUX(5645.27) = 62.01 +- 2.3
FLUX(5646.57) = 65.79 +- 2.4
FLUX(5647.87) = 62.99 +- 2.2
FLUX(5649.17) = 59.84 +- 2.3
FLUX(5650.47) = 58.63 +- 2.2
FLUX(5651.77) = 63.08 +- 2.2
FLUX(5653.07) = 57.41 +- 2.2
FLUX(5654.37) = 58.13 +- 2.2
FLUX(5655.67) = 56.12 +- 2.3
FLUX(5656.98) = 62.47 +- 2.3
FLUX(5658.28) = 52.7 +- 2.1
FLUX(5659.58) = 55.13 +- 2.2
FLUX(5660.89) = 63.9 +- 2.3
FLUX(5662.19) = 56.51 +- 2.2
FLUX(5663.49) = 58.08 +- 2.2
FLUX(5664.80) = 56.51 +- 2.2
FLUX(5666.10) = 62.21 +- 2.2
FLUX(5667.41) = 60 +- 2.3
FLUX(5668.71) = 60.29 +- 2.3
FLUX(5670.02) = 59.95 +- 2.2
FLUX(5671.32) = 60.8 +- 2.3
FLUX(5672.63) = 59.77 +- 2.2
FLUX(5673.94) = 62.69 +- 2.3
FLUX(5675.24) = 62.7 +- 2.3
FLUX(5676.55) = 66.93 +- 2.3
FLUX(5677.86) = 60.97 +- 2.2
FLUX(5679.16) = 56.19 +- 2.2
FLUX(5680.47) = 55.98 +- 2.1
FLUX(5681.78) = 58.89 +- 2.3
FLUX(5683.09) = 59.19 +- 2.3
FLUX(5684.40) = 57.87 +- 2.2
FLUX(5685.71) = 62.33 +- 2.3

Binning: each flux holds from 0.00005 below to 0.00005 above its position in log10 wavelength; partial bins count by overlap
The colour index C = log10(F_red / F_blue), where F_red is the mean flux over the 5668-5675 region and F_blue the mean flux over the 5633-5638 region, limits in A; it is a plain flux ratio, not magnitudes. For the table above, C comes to -0.006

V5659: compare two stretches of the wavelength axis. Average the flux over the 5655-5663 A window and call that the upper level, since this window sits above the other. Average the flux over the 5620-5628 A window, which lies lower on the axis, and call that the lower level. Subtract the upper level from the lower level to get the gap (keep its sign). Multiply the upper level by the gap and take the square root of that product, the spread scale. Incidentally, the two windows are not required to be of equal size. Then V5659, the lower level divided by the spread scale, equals 5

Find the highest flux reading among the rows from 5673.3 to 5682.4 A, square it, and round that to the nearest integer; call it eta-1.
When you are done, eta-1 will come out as 4480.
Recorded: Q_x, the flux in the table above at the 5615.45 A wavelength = 52.3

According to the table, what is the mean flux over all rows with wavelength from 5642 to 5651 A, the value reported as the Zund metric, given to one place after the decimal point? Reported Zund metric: 62.1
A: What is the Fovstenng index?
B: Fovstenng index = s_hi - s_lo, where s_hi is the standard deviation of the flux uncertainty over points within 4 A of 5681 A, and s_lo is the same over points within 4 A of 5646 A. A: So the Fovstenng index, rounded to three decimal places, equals 0.000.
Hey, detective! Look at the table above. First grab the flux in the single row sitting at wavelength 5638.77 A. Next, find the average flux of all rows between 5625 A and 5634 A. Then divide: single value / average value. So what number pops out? 0.96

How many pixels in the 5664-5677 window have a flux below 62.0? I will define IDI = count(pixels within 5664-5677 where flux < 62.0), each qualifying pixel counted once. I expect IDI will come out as 6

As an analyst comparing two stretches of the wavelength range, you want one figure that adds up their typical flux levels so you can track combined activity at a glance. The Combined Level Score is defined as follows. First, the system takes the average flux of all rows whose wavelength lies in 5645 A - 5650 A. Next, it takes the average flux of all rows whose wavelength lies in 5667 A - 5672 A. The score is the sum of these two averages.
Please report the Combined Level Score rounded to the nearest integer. 123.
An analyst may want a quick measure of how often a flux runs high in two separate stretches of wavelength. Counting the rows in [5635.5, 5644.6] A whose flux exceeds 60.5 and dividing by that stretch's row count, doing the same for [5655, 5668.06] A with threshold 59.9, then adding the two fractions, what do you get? 1.1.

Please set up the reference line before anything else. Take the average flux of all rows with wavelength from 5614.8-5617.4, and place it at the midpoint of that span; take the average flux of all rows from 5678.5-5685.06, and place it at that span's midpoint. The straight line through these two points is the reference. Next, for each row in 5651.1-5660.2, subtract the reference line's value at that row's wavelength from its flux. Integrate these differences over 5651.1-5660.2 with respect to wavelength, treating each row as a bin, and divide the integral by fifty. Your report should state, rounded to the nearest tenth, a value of 0.4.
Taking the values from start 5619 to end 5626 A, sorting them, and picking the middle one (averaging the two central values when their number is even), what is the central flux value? 60.2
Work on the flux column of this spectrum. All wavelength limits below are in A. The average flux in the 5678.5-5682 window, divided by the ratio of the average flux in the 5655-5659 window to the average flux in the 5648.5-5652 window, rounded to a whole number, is 60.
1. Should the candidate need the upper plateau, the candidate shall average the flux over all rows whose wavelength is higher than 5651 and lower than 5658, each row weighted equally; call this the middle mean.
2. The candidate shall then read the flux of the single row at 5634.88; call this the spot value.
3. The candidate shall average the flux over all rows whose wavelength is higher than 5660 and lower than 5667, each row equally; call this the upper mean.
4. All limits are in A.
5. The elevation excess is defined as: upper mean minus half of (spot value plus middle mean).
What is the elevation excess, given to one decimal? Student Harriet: -1.5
